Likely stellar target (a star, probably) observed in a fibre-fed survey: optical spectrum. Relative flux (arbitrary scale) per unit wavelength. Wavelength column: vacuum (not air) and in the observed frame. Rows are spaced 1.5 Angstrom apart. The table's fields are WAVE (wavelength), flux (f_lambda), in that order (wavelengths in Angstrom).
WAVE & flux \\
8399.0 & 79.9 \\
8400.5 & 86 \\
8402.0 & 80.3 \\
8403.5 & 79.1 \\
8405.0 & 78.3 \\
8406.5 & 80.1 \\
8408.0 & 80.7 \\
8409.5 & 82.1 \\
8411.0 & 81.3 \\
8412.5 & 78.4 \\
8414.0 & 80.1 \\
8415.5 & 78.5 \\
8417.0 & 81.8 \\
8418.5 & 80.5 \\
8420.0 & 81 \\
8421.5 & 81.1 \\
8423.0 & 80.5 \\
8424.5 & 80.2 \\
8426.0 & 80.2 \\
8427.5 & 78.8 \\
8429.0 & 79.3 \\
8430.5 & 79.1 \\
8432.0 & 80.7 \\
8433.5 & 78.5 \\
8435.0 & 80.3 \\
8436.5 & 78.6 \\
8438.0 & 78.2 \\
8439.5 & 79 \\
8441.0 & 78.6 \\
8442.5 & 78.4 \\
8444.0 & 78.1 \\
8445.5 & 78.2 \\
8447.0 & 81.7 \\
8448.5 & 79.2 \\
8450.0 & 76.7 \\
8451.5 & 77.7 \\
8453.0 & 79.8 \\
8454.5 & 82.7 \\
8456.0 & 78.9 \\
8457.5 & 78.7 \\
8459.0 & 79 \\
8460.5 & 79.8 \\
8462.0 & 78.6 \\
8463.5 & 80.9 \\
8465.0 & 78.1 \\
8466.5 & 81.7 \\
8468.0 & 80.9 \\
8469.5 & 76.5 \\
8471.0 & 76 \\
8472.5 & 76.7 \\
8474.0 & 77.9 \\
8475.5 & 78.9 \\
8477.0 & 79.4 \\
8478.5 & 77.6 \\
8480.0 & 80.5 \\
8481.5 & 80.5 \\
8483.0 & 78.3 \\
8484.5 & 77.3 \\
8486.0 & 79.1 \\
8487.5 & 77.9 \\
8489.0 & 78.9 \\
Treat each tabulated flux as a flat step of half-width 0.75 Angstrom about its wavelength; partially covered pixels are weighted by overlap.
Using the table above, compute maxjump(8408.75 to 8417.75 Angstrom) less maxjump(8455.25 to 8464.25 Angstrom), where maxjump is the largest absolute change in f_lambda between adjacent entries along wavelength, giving 1.0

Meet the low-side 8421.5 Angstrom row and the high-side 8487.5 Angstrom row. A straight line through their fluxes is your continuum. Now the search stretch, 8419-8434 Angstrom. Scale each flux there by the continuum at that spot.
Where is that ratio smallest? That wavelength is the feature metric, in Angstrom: 8433.5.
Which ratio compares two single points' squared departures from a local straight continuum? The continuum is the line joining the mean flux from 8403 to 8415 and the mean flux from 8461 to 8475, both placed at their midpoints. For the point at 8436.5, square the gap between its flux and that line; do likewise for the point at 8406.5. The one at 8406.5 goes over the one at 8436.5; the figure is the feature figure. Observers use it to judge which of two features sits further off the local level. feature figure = 0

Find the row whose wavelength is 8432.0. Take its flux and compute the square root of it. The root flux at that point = 8.98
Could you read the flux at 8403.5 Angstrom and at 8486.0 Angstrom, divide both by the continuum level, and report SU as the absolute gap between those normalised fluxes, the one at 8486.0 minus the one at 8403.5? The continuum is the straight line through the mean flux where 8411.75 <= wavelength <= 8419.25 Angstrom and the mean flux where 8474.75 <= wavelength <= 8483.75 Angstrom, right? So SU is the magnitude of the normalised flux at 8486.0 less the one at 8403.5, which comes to 0.011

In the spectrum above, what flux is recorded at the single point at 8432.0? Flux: 80.7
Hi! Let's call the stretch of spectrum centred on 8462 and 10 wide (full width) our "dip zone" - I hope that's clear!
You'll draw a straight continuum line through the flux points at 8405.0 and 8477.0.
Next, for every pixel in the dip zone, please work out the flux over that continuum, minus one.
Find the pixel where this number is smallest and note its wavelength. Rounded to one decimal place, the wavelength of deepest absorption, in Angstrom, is 8465.0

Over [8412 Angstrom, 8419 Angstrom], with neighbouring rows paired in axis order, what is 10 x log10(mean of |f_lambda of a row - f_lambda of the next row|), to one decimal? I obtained 3.0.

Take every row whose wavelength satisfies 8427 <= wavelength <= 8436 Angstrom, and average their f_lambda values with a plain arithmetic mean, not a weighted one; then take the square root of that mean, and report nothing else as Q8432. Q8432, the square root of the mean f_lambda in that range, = 8.91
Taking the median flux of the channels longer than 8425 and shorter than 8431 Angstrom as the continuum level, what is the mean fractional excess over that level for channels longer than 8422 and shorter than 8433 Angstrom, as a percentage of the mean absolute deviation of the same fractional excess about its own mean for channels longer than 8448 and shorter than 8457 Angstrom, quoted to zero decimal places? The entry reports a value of 45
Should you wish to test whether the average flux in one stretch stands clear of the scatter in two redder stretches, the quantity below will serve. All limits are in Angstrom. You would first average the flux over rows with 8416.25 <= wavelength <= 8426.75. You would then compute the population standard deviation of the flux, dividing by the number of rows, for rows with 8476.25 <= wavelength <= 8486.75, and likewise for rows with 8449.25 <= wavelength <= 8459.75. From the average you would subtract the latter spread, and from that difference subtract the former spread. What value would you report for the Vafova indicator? 77.8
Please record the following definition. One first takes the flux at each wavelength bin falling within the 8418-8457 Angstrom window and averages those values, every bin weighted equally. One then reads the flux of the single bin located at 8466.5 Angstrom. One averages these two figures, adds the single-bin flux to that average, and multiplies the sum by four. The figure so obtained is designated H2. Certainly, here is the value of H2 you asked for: 649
